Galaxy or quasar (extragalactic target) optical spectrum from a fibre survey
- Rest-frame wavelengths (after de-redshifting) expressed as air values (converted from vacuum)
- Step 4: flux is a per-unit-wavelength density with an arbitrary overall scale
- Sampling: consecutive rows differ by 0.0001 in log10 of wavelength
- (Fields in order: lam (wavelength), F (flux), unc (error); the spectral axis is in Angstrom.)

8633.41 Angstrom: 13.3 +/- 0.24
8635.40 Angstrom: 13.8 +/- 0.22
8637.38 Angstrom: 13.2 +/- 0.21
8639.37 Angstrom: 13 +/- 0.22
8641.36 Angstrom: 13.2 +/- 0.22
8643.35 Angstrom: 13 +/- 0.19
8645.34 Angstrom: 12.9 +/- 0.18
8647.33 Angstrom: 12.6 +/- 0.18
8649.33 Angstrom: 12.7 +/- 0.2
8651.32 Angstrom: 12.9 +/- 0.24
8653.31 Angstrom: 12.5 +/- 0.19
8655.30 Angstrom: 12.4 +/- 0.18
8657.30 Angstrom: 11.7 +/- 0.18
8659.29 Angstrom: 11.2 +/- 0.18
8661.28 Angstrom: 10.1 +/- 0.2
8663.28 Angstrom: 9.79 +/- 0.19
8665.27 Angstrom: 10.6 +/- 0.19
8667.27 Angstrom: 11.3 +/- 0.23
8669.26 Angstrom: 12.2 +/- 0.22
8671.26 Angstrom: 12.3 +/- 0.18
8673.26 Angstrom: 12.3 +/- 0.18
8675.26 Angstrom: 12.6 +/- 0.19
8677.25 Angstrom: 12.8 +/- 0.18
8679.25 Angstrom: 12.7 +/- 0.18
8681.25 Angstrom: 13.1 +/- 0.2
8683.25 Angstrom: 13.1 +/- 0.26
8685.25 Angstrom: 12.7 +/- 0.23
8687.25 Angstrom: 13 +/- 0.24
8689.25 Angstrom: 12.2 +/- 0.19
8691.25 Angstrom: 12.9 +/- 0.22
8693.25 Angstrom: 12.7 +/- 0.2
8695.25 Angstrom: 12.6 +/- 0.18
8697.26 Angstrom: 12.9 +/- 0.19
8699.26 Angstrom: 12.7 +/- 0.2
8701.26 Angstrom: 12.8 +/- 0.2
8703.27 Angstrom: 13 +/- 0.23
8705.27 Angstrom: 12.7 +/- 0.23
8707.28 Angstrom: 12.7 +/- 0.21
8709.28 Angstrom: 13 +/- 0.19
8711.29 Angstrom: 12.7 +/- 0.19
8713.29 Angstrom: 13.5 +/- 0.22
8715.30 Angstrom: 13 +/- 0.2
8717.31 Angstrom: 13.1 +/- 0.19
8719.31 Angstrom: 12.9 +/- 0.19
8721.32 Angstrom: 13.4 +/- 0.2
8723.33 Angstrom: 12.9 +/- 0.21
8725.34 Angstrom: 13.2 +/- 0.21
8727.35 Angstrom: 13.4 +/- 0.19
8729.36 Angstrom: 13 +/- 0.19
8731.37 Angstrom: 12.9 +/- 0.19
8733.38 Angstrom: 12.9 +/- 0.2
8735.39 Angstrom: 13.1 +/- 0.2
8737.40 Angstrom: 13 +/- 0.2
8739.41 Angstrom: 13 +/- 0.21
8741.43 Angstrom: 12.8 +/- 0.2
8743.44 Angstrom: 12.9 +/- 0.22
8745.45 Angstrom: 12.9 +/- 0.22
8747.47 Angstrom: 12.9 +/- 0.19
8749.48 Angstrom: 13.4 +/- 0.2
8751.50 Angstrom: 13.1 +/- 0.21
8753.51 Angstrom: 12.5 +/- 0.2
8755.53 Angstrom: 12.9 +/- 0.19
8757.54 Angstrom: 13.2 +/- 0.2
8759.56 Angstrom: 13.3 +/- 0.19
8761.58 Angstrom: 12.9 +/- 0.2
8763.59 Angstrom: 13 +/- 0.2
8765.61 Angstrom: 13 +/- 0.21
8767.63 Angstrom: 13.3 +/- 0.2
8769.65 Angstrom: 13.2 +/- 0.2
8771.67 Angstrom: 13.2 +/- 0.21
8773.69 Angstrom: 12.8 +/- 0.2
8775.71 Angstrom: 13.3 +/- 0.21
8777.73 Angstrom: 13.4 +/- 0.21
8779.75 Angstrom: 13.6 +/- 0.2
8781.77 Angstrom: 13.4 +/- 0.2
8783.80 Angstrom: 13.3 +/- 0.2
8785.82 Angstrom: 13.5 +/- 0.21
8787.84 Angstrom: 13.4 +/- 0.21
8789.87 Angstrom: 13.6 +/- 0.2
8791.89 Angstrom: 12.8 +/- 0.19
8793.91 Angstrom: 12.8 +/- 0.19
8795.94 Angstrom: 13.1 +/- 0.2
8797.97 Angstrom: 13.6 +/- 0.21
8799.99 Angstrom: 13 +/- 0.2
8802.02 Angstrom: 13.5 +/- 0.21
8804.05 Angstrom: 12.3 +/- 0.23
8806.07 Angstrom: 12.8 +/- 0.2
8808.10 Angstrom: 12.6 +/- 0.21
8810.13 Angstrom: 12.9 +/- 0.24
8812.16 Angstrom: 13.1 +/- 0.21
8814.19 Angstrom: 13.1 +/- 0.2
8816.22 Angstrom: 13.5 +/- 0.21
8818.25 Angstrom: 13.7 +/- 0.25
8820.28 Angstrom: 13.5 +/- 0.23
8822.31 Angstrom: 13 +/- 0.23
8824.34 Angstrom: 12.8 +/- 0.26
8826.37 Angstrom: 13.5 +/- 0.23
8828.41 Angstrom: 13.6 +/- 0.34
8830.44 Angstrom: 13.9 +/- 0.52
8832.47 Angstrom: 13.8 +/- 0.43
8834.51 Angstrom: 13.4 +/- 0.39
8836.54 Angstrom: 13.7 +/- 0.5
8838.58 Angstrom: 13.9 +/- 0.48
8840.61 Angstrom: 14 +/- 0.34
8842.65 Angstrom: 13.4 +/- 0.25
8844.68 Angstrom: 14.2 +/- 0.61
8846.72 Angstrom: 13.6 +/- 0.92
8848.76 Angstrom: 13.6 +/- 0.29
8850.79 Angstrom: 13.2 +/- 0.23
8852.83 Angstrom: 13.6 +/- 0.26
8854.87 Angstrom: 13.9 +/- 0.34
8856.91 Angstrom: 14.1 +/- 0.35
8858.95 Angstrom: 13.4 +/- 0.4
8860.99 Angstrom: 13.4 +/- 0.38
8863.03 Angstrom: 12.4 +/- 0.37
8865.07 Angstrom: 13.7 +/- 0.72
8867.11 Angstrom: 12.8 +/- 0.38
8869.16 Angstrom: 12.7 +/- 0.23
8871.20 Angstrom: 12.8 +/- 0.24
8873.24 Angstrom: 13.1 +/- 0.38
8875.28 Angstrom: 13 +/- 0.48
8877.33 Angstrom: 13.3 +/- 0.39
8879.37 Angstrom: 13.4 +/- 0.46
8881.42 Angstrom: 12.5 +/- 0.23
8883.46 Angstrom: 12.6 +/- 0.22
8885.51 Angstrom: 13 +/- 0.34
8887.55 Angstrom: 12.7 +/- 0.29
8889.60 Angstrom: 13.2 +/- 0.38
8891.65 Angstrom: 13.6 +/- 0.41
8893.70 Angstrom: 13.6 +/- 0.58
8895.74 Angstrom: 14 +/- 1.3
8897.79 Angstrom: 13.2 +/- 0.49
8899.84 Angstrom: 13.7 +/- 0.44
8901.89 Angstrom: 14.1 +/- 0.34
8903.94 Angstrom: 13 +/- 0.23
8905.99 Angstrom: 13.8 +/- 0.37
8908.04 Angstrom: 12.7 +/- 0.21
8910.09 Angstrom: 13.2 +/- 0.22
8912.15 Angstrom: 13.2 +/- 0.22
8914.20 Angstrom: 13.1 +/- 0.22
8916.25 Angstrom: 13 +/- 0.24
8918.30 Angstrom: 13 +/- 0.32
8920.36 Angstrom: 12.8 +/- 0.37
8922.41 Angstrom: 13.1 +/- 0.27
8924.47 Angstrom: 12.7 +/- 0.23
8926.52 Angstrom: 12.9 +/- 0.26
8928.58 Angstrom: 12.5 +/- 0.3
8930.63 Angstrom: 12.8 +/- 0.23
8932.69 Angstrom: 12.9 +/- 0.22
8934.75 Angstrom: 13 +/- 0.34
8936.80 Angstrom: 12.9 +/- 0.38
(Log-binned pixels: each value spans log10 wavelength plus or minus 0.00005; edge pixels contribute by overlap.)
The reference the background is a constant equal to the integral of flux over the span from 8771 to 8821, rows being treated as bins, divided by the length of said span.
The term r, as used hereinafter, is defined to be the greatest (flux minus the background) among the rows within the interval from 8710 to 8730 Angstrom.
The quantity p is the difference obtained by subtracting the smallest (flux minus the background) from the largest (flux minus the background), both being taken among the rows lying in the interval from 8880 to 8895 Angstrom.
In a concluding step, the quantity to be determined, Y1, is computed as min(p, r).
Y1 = 0.31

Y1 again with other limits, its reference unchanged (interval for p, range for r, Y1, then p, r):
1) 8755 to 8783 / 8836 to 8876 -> 0.80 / 0.8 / 1.0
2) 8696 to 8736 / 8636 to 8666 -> 0.01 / 0.8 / 0.0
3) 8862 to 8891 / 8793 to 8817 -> 0.41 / 1.3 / 0.4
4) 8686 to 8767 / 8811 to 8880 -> 1.01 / 1.3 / 1.0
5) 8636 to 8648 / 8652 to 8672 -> -0.69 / 0.6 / -0.7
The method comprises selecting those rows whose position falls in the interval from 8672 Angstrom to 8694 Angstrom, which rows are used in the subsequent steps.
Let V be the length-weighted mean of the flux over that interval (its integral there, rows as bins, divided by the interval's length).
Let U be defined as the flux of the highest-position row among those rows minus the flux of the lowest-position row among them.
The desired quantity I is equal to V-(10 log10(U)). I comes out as 17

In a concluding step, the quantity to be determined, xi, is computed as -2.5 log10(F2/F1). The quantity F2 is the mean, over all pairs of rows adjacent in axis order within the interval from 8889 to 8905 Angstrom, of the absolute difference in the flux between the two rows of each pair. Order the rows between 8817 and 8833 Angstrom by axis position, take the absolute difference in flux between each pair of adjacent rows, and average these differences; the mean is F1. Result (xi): -0.6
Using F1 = 0.30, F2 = 0.51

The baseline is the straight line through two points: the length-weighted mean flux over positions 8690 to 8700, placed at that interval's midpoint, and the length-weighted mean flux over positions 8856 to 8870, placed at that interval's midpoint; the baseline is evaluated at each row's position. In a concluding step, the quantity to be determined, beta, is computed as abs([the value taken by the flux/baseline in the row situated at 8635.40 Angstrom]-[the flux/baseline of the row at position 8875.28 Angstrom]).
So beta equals 0.115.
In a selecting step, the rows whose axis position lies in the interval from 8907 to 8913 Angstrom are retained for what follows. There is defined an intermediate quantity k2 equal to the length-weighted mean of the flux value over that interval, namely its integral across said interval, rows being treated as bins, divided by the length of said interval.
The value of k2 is 13.0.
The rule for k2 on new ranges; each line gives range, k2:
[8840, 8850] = 13.7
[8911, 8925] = 13.0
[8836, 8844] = 13.8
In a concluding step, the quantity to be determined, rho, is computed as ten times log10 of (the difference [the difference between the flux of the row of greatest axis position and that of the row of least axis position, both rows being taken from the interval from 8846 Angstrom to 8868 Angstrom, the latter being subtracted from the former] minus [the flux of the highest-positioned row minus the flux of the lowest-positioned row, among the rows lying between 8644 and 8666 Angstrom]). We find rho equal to 2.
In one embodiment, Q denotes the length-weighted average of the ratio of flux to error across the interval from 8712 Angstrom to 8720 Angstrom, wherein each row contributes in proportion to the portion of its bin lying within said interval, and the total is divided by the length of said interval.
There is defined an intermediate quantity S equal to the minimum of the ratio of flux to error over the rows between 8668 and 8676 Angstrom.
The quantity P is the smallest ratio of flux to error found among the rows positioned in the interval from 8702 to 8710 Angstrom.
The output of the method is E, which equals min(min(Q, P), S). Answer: 55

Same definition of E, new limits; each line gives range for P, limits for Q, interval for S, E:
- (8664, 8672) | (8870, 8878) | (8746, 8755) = 38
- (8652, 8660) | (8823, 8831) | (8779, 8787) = 45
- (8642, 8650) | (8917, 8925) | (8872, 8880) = 27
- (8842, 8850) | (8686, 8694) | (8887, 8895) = 15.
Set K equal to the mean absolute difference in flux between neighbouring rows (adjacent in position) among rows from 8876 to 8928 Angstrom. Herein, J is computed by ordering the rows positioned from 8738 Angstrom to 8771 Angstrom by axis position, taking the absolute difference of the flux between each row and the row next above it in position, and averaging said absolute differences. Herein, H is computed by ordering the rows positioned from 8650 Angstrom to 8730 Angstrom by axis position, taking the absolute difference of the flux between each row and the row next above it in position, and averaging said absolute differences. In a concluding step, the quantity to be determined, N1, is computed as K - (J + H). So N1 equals -0.194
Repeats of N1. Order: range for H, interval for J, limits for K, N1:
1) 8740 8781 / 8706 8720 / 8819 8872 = -0.186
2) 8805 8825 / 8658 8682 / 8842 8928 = -0.275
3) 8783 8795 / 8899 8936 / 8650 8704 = -0.237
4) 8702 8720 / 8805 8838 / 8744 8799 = -0.328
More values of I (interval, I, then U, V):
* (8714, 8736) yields 23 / 0.10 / 13.1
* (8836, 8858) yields 18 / 0.40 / 13.7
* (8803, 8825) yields 16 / 0.50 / 13.0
